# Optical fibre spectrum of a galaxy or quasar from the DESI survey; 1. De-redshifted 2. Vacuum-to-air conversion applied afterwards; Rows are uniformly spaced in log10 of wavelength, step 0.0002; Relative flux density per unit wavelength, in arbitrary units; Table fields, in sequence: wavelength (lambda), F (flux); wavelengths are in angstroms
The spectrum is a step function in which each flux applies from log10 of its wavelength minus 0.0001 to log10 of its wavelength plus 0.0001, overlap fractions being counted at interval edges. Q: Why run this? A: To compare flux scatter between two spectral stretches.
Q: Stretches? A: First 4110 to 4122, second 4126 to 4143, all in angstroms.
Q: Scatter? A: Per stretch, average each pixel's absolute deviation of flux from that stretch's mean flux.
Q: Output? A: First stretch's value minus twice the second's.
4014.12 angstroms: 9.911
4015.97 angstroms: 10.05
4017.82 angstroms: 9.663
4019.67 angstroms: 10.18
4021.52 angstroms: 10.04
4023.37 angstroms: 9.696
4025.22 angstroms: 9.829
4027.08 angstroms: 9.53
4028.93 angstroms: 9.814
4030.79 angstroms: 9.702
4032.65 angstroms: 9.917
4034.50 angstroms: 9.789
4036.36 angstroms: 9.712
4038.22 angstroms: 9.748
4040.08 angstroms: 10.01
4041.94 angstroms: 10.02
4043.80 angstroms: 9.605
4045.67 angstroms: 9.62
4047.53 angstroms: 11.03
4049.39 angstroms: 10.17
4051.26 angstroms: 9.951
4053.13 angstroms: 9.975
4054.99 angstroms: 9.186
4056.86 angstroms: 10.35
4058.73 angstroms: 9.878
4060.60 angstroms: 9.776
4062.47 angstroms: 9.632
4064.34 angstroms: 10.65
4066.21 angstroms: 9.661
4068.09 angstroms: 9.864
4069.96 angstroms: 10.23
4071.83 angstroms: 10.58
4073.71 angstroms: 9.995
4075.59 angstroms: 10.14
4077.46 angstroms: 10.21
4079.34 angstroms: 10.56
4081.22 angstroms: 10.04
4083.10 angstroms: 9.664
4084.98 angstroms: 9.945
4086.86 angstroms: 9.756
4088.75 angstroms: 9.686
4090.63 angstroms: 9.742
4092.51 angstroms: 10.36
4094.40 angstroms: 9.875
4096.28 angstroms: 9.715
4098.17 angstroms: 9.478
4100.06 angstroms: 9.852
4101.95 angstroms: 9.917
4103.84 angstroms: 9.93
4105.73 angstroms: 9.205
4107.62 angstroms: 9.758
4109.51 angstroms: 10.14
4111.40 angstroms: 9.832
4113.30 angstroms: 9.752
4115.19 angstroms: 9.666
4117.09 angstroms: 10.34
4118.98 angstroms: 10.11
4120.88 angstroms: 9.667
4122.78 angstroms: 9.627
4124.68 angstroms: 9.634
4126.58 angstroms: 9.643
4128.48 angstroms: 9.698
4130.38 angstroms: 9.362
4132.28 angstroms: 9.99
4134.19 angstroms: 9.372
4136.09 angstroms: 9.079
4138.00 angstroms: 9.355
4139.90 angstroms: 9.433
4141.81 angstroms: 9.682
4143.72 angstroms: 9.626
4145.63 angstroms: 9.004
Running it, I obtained -0.207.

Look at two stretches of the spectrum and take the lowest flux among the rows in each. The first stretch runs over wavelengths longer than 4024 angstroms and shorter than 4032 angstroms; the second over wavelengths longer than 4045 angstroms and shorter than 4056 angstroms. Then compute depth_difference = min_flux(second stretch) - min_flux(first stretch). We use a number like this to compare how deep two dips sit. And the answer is -0.3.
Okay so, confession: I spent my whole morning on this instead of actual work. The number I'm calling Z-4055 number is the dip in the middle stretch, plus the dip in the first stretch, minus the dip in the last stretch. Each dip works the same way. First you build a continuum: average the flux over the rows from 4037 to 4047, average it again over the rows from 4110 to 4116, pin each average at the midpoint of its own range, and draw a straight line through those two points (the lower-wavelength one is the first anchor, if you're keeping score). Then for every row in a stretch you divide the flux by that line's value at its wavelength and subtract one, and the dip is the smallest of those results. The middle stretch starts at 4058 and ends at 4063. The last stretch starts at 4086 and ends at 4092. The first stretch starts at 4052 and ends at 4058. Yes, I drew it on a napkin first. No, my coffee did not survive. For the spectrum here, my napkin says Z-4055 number -0.07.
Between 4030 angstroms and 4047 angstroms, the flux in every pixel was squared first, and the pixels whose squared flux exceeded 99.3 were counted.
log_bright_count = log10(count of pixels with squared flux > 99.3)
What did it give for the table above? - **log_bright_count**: 0.30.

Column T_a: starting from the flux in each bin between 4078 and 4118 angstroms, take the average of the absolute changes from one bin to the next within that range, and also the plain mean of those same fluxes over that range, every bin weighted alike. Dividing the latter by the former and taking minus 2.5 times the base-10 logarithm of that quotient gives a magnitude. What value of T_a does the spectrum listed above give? -3.7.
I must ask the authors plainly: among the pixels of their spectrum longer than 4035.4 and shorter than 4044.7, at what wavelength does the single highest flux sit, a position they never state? 4041.94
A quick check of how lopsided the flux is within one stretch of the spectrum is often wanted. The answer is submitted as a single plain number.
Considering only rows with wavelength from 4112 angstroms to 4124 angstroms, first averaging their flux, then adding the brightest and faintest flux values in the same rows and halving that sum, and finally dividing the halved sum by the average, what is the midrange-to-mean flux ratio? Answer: 1.01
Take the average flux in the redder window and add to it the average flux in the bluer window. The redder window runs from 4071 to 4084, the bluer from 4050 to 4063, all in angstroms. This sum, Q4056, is 20.0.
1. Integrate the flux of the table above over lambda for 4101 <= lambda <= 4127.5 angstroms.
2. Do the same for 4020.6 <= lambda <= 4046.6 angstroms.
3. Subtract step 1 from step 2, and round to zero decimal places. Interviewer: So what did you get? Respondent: -5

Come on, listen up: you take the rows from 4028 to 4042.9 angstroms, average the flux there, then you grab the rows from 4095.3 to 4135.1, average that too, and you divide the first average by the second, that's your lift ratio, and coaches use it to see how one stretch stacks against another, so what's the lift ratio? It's 1.01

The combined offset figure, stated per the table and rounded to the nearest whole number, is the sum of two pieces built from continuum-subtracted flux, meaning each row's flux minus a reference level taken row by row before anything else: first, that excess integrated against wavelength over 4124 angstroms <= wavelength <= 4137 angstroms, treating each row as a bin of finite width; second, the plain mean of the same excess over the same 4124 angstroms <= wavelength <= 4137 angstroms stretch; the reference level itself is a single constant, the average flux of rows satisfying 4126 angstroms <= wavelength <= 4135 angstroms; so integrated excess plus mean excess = -1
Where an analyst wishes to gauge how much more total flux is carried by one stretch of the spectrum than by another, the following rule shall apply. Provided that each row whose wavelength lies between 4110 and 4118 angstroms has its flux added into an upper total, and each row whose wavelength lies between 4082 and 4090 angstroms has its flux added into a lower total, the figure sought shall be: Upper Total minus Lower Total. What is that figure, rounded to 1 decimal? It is 0.5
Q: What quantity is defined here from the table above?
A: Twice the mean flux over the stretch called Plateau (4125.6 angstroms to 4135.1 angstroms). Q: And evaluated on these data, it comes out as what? 19.2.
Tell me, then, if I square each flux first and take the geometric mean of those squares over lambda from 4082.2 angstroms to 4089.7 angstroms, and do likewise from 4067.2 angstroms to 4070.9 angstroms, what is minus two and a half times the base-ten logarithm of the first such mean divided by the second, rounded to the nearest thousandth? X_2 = 0.062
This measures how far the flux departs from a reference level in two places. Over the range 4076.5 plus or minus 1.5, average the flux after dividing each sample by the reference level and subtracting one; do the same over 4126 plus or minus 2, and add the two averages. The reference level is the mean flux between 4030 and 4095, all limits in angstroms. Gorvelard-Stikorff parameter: -0.013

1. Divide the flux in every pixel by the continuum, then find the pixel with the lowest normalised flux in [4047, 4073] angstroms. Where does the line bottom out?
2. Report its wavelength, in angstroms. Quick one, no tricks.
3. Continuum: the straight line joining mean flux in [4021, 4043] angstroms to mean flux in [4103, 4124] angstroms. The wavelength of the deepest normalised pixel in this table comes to 4054.99 angstroms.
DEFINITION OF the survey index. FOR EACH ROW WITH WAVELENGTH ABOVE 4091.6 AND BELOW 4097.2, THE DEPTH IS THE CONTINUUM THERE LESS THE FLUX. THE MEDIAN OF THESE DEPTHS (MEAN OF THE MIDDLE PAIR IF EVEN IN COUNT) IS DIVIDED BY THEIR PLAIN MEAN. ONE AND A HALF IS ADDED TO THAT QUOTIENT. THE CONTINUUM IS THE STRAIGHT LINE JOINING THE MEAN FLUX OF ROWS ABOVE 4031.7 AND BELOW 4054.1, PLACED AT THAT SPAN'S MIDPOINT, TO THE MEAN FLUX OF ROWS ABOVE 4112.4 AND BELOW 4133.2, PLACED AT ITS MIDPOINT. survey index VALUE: 1.7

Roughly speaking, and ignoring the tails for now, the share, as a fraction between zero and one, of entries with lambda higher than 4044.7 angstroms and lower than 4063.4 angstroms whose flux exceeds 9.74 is 0.70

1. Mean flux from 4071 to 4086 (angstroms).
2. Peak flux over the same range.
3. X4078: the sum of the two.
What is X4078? 20.7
